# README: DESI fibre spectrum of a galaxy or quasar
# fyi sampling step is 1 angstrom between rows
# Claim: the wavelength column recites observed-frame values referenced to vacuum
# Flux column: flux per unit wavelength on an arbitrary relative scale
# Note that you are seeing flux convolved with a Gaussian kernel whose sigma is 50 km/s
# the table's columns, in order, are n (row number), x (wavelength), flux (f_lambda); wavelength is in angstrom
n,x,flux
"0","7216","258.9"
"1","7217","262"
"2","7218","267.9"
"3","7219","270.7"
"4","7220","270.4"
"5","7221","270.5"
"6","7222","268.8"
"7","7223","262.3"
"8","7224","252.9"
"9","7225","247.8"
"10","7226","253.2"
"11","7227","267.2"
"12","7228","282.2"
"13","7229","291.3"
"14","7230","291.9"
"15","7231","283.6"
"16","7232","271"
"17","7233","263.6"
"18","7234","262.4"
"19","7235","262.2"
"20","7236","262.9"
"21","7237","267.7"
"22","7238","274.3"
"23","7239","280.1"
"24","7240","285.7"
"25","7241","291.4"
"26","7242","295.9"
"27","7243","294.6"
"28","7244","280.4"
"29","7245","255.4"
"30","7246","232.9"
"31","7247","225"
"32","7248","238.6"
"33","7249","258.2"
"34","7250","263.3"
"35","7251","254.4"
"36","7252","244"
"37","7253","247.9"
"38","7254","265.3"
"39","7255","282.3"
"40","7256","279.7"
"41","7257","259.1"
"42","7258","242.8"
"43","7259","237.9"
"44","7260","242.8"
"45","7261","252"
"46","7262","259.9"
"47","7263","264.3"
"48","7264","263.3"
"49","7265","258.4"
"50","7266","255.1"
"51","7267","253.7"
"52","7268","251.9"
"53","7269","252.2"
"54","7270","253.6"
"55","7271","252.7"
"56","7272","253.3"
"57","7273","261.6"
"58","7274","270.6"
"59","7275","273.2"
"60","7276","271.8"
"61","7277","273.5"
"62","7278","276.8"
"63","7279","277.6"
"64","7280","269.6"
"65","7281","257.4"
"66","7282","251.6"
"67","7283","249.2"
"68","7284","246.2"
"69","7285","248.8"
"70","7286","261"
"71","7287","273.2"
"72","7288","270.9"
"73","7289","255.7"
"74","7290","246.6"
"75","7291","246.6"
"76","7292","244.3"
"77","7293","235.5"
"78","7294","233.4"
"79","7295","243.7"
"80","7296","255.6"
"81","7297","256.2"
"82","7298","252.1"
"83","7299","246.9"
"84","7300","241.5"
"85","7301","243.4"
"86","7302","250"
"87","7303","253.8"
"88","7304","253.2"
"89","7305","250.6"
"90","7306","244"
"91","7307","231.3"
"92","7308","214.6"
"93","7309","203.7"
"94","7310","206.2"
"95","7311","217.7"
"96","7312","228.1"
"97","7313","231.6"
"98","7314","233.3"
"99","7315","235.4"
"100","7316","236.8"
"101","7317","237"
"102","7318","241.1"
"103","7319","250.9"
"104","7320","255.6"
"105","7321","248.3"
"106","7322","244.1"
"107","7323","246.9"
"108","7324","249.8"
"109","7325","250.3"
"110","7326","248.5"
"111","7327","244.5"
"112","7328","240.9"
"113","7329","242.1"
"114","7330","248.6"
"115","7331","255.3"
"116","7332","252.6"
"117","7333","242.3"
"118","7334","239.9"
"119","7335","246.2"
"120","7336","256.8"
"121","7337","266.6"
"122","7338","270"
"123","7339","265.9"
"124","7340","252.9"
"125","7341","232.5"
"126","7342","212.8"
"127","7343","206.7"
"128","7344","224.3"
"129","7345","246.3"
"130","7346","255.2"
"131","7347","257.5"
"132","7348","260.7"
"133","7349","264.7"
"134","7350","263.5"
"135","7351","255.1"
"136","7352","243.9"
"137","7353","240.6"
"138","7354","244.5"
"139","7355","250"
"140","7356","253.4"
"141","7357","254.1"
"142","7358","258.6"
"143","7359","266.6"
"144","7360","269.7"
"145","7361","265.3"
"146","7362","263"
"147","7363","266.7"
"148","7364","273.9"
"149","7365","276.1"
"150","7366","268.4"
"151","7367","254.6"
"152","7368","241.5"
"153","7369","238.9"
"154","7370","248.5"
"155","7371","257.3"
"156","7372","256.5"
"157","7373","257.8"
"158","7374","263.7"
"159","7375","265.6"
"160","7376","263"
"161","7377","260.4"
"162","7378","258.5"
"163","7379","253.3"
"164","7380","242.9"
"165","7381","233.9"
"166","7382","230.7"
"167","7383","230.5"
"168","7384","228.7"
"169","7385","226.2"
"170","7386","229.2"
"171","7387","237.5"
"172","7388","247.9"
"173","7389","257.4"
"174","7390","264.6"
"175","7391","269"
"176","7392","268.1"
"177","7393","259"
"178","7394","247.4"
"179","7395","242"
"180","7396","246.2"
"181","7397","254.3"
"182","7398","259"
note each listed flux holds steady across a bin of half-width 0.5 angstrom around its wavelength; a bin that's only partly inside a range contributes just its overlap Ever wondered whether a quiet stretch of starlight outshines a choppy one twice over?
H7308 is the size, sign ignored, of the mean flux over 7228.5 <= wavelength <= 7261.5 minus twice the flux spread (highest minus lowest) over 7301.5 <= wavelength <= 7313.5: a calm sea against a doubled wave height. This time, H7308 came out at 165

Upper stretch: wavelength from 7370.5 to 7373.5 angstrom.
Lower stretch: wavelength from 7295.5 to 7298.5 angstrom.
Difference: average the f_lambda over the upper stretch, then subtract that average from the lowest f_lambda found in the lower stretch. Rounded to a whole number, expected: -5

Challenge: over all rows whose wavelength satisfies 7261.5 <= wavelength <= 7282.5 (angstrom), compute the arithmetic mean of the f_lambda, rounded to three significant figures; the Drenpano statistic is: 262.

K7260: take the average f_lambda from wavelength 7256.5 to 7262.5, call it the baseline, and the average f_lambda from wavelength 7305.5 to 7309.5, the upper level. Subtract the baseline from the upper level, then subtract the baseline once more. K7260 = -275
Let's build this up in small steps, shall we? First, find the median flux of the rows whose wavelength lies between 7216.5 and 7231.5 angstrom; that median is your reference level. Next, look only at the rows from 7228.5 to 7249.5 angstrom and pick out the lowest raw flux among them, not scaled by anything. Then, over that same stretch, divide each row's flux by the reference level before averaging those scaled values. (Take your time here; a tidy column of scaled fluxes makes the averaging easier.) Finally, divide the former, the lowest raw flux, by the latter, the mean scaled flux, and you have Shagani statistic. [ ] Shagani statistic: 224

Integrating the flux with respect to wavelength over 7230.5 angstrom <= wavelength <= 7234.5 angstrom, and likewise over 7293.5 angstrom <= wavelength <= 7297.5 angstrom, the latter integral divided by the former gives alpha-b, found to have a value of 0.92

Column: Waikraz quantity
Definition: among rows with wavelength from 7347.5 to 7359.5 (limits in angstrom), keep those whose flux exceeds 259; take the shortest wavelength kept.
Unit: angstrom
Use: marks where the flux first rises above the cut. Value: 7348 angstrom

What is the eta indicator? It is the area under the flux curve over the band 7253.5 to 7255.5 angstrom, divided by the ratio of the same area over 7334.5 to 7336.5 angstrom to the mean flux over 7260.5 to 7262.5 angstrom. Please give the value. 279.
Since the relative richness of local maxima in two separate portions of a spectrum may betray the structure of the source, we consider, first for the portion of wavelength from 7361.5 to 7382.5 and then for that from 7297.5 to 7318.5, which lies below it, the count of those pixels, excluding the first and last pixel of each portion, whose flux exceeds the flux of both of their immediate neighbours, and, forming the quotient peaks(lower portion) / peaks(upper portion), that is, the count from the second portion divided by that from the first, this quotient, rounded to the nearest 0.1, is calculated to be 0.3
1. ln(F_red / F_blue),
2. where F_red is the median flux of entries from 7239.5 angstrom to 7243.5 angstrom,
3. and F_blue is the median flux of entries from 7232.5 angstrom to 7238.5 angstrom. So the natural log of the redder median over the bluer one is 0.11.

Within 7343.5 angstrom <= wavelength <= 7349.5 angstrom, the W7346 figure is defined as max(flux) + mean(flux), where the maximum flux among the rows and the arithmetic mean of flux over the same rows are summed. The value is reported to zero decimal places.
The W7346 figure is 516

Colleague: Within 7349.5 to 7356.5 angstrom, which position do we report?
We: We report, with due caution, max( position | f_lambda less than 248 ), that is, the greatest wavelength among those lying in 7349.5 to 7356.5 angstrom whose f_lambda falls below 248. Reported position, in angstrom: 7354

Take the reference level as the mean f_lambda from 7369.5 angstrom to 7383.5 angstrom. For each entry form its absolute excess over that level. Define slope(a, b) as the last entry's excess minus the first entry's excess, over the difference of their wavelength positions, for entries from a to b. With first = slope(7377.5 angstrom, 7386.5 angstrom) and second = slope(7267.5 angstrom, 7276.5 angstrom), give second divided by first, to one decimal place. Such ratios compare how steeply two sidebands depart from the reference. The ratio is 1.3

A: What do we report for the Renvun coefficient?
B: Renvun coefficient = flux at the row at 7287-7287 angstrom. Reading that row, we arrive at 273.2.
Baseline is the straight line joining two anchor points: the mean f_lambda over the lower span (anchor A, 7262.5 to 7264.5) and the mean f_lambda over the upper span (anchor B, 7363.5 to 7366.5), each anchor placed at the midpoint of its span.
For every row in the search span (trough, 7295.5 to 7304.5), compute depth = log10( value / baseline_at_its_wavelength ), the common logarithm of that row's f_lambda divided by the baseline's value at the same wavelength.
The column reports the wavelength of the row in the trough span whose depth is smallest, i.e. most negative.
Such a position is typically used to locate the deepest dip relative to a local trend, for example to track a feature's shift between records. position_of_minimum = 7300 angstrom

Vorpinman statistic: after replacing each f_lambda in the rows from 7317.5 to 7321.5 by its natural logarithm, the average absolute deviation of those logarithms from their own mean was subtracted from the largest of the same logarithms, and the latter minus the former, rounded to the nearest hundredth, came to 5.53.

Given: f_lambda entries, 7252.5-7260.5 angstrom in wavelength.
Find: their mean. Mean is 257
